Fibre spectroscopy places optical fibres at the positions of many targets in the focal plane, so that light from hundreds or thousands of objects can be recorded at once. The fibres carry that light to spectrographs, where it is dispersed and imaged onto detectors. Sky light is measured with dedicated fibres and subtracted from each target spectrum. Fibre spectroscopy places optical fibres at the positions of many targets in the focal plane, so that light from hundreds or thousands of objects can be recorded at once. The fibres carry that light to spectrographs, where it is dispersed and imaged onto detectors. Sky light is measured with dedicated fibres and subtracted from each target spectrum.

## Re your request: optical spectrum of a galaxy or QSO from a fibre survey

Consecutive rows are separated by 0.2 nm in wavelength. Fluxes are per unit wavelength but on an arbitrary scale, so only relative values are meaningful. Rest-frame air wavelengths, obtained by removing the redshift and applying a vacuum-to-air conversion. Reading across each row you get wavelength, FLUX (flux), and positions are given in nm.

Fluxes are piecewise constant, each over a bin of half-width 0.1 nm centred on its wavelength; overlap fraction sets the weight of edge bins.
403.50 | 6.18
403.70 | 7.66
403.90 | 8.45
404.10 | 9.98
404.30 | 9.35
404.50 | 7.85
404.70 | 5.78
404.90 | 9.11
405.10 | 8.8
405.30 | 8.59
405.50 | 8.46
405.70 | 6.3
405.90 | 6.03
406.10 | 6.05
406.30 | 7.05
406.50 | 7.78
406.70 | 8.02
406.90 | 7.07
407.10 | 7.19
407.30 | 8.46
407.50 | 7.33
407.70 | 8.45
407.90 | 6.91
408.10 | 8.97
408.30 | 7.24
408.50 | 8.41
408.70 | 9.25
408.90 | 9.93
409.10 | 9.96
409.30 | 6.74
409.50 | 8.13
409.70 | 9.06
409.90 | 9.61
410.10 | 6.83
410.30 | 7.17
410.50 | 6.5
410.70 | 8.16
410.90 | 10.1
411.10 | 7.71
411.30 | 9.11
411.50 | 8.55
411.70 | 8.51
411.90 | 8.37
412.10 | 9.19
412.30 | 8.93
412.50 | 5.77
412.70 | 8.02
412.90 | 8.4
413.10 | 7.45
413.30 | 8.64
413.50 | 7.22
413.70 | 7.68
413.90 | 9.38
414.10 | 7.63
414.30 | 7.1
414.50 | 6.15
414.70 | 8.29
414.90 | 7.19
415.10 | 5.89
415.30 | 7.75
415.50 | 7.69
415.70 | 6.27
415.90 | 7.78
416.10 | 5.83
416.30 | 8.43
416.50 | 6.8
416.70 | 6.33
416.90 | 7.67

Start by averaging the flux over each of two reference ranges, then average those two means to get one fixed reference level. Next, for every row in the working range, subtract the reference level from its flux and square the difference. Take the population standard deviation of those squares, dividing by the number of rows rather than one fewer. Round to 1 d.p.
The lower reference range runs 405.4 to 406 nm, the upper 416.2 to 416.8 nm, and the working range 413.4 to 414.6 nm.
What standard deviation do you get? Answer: 1.9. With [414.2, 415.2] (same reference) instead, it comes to 0.6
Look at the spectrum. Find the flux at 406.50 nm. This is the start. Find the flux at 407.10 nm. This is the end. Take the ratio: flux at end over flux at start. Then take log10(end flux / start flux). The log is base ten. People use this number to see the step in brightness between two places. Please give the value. -0.034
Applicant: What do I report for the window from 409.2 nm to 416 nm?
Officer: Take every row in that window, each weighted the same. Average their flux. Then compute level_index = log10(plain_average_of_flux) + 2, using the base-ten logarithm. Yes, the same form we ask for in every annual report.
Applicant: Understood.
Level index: 2.89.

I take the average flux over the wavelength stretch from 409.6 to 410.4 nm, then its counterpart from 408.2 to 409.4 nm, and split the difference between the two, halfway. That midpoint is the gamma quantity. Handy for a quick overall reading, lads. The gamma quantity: 8.38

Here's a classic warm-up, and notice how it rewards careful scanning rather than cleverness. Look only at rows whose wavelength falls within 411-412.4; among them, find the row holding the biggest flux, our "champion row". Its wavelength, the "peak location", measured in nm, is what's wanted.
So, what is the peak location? 412.10 nm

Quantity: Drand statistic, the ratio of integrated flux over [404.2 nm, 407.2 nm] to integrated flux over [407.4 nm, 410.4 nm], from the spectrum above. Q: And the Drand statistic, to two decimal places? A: 0.91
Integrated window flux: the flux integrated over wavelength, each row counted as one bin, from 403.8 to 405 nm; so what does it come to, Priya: 10.1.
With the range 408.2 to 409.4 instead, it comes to 10.3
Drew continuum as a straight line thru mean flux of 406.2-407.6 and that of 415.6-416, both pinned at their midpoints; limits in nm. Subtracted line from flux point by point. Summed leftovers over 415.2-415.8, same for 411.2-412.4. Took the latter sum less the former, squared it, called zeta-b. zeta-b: 72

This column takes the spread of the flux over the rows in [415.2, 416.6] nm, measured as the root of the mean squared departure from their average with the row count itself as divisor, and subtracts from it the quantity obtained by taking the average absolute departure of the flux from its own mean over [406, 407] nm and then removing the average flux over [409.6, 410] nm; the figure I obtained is 9.6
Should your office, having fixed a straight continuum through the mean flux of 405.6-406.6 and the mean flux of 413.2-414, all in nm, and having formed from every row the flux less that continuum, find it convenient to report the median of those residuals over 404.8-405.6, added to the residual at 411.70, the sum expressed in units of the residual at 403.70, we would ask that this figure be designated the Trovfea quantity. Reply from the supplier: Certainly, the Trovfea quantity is 2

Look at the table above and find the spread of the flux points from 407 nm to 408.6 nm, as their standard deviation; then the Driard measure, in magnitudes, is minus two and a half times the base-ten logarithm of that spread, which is 0.3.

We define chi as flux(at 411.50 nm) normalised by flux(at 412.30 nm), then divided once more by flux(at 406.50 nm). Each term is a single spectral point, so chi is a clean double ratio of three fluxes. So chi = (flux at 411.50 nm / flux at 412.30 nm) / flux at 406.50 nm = 0.123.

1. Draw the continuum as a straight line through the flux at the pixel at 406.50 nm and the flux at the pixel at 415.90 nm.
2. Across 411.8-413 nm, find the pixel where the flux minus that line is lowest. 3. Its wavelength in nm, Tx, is 412.50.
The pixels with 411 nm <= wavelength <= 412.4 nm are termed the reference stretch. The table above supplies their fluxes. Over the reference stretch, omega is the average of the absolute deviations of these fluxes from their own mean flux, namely 0.39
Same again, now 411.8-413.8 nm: 0.75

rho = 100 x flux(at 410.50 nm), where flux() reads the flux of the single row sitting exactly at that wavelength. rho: 650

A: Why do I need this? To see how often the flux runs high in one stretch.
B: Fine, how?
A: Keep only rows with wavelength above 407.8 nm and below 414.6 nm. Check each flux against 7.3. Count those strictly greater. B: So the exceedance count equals 24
